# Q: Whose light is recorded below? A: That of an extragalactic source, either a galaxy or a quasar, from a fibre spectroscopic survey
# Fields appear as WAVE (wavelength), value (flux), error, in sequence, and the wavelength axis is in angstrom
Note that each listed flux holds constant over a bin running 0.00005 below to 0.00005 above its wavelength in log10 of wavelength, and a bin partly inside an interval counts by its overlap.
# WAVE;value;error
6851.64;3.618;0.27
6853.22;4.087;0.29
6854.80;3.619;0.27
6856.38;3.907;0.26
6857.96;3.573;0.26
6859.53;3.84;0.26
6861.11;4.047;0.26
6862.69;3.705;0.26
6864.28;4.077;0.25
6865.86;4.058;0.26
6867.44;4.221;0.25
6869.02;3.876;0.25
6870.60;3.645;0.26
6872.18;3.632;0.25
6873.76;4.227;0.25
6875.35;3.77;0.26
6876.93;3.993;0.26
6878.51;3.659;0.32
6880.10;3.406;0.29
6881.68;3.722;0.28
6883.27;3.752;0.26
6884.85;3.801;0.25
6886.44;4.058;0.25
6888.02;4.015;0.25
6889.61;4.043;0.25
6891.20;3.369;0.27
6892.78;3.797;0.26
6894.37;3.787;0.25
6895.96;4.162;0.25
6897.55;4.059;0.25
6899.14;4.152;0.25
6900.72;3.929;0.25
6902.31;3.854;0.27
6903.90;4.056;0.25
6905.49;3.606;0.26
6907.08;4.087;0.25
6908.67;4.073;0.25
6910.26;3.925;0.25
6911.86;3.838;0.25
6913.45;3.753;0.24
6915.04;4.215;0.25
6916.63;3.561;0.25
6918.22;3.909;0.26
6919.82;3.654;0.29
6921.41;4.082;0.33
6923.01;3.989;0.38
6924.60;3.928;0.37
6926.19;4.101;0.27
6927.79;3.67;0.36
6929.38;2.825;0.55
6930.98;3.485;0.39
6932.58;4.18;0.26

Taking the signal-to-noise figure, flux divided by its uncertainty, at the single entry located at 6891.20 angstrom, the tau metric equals 12.5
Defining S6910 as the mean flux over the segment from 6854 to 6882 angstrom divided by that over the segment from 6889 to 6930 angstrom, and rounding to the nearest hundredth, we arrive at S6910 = 0.99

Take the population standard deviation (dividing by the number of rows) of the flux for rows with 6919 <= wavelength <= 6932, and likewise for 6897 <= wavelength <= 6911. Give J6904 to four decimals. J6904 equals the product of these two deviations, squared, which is 0.0039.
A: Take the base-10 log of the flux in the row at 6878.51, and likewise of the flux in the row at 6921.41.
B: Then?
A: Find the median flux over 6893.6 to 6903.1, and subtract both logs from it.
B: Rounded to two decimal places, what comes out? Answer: 2.82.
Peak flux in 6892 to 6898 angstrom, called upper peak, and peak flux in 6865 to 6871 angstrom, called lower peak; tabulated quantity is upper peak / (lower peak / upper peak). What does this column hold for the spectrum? 4.10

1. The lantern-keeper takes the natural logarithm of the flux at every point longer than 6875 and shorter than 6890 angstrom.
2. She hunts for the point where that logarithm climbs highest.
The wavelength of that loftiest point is 6886.44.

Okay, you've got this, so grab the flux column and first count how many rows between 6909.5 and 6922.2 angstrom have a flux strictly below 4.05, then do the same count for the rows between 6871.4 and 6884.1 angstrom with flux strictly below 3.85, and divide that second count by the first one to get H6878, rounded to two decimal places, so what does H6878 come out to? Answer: 1.00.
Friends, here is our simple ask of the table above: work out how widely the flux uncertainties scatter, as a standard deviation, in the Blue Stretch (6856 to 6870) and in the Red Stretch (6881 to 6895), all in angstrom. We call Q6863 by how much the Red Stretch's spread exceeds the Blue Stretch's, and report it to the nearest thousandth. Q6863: 0.006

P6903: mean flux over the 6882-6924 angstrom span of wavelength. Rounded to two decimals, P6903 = 3.90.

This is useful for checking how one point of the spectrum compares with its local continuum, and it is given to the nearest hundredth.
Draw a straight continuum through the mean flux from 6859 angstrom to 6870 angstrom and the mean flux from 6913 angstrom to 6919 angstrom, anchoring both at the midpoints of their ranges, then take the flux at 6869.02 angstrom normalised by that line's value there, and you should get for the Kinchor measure 0.98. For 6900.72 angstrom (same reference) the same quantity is 1.01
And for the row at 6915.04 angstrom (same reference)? 1.09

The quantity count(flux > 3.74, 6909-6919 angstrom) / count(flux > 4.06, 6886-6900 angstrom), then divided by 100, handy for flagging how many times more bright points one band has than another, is 0.025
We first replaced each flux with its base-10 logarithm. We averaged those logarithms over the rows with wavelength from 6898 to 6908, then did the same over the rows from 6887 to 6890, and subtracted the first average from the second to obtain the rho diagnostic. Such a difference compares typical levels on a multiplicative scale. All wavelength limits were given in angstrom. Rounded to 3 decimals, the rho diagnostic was 0.009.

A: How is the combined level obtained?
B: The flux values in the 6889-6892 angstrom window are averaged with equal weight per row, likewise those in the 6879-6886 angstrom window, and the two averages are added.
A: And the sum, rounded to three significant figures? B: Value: 7.38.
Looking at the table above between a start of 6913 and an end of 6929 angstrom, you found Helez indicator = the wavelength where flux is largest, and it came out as 6915.04 angstrom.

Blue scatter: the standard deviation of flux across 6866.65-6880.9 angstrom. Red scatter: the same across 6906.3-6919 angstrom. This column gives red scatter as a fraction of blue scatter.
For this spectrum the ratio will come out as 0.74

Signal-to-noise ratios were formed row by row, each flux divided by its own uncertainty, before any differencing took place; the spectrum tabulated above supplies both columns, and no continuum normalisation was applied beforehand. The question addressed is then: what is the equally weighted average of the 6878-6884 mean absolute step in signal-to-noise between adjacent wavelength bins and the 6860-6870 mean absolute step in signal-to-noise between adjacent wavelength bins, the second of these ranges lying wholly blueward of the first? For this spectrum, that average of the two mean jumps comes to 1.2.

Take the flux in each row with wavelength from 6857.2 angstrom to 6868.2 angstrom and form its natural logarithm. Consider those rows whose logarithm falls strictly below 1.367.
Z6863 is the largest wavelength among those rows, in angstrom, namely 6862.69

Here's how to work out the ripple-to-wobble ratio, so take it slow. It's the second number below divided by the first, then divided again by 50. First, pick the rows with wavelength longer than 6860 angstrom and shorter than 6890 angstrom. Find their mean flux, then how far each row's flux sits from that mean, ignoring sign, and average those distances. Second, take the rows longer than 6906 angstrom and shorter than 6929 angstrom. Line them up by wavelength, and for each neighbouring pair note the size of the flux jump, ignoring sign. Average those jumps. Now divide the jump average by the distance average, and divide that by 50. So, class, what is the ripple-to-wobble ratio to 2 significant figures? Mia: 0.026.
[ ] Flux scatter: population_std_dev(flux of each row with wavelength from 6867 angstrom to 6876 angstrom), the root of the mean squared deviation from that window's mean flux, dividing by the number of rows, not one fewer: 0.25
